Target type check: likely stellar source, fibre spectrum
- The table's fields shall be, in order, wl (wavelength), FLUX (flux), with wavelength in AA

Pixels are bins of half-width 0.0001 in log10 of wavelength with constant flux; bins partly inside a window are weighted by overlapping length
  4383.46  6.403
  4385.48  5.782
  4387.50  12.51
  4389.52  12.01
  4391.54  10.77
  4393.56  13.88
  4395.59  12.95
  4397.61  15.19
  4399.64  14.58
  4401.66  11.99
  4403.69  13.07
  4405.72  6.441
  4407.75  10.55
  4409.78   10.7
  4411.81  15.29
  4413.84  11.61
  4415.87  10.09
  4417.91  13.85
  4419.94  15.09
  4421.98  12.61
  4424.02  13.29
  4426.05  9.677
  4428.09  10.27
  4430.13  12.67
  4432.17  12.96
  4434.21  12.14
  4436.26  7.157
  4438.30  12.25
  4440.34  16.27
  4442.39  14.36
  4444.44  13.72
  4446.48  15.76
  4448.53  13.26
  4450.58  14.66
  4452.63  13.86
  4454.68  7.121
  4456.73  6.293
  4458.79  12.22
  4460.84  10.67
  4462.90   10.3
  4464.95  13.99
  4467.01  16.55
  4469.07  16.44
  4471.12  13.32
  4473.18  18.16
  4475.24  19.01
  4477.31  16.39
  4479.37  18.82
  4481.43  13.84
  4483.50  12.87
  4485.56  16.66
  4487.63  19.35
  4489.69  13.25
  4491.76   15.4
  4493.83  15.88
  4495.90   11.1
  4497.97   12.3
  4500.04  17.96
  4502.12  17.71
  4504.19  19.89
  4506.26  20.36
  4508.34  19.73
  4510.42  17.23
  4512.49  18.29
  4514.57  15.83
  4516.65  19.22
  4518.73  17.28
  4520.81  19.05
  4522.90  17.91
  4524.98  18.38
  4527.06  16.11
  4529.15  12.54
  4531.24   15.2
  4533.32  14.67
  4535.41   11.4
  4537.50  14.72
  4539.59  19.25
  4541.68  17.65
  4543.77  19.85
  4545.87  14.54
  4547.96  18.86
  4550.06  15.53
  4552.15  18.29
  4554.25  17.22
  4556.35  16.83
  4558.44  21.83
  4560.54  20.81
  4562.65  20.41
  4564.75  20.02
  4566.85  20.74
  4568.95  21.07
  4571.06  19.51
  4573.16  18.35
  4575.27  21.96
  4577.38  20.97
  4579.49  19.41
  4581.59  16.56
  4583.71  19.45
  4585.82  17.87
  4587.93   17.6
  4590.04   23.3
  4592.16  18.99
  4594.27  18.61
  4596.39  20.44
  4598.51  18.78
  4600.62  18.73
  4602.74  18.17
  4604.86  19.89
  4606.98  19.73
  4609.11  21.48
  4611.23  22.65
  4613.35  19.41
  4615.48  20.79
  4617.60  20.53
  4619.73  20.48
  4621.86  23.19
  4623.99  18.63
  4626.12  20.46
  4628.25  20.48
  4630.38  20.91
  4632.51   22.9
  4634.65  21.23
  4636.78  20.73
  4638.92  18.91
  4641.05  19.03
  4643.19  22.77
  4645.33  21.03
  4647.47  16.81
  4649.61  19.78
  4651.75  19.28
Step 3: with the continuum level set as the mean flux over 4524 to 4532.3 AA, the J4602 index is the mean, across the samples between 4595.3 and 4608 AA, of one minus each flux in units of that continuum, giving -0.24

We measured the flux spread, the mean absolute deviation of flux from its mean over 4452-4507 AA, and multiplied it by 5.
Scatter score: 15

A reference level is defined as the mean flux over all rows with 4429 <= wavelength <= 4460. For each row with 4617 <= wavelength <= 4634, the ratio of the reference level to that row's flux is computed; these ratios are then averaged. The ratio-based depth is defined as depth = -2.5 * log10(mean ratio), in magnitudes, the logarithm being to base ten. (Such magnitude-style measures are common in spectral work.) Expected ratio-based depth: 0.6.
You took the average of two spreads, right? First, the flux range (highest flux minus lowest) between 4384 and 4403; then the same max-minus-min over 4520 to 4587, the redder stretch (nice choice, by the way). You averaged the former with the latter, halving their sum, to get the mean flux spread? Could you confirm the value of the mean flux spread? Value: 10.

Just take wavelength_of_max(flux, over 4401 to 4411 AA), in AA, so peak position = 4403.69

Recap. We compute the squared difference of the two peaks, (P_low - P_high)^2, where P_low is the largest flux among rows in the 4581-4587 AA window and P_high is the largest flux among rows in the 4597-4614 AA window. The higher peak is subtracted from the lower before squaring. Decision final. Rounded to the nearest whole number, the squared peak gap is 10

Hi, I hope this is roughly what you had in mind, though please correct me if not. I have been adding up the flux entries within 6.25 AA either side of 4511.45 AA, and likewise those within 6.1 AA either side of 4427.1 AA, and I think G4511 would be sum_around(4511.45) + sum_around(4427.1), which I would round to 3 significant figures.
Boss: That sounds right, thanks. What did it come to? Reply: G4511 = 182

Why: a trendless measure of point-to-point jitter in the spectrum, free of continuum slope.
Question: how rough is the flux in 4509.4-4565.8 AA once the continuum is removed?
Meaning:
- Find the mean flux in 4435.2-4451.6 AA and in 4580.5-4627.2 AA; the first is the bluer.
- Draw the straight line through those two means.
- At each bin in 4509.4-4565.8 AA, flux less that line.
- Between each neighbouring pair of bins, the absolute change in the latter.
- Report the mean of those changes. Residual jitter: 2.33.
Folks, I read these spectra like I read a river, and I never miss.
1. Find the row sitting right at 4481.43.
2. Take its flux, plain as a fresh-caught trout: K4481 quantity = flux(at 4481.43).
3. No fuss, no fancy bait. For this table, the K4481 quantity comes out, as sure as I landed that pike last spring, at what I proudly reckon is 13.84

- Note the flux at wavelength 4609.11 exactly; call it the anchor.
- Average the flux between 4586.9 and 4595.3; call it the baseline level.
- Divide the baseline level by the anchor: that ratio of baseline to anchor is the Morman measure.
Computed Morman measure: 0.91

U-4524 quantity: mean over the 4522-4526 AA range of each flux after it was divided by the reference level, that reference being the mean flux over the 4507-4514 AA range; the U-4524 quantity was 0.99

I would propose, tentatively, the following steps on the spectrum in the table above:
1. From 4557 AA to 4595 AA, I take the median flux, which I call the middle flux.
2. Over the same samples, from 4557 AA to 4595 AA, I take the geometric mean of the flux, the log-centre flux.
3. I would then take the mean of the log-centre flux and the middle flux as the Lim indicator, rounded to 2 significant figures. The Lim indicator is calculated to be 20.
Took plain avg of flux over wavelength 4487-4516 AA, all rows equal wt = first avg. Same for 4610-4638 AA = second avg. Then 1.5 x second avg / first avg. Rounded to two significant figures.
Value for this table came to 1.9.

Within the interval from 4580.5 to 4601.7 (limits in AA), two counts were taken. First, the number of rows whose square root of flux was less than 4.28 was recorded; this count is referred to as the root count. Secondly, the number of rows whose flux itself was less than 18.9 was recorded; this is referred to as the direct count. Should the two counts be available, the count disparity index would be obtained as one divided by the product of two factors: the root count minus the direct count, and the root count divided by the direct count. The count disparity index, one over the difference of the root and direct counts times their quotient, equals -0.67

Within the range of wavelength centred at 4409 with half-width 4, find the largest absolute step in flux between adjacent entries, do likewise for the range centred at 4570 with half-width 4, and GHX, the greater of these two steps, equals 4.6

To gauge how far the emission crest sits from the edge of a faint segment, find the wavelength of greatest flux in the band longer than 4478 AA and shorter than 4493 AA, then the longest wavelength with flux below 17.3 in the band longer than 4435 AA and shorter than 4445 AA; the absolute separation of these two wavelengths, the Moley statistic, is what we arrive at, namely 43.2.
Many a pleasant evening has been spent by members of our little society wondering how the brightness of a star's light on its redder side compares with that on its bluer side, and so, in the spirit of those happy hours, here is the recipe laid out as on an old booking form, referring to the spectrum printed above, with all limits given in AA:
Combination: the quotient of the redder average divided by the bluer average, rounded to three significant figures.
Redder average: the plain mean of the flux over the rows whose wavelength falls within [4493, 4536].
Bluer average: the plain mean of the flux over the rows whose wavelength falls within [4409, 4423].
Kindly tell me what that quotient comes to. 1.30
